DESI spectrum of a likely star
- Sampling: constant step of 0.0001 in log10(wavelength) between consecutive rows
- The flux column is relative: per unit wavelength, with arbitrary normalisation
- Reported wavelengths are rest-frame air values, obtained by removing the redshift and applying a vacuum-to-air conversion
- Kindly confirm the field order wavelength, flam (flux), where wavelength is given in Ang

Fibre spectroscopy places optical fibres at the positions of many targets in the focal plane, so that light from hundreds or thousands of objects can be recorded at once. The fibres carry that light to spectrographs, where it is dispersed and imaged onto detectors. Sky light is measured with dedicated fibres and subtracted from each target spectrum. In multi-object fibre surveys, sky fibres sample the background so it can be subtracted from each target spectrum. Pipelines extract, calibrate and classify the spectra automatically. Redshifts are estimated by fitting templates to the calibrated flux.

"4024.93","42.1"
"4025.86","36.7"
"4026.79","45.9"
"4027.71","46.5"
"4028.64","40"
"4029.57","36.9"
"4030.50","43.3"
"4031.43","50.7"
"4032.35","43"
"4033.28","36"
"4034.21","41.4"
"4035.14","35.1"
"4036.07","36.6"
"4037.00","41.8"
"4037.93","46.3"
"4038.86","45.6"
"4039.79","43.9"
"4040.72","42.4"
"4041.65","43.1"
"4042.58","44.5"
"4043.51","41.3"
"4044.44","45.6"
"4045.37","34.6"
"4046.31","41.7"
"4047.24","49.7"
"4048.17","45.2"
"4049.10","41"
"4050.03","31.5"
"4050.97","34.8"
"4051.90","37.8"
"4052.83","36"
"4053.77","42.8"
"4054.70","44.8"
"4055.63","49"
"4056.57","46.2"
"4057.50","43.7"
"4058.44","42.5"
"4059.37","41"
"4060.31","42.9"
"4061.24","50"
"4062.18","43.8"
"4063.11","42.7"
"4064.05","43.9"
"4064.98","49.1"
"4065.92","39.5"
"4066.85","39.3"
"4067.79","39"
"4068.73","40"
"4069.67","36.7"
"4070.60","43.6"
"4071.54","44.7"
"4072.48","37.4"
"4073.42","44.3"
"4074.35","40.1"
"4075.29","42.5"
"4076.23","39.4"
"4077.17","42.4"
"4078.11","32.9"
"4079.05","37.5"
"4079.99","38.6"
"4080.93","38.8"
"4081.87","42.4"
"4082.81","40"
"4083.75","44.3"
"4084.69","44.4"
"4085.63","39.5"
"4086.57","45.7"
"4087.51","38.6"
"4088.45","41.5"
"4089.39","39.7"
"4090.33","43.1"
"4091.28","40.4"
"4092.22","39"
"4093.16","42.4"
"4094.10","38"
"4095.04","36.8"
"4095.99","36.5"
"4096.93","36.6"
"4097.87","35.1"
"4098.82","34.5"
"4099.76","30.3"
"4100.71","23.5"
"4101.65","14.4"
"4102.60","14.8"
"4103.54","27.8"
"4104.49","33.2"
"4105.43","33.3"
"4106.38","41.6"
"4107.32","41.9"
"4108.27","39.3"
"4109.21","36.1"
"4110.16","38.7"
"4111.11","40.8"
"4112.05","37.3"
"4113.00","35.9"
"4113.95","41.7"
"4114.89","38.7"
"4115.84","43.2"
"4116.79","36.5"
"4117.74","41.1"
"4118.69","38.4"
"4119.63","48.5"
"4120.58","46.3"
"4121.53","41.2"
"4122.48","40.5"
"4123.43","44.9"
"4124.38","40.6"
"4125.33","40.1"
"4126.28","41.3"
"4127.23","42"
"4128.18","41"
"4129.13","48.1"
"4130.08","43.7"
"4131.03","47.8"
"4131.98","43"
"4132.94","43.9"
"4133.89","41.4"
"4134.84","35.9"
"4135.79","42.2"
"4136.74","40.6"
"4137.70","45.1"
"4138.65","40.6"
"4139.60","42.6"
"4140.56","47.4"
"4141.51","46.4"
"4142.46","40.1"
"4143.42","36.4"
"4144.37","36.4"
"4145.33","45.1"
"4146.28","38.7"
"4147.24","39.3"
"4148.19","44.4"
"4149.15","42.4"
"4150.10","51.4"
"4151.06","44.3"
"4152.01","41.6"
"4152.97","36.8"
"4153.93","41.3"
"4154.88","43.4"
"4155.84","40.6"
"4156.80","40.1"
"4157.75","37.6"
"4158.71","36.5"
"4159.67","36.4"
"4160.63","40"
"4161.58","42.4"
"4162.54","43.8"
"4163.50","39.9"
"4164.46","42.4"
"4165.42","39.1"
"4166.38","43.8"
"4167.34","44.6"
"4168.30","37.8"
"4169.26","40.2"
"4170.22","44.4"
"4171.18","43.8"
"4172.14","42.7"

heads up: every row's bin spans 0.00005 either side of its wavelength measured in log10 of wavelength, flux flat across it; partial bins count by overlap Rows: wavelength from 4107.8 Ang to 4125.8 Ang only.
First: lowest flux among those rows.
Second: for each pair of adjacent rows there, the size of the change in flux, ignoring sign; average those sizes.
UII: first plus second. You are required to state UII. 39.6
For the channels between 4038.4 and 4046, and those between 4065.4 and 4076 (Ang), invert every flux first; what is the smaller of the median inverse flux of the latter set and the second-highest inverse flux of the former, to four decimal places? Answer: 0.0242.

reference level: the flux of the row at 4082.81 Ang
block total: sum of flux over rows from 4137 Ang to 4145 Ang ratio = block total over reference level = 8.4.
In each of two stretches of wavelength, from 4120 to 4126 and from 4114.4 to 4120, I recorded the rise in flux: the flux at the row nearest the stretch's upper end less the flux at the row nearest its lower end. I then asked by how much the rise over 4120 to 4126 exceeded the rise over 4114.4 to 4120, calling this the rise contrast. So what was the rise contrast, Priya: -16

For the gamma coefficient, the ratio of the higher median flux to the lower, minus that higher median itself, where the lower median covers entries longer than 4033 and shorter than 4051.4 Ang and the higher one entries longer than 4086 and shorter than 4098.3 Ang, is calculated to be -38.1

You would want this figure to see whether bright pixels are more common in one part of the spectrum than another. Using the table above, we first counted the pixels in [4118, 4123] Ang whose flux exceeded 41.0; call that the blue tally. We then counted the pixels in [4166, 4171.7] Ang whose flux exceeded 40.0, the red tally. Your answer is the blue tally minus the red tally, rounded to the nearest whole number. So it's -2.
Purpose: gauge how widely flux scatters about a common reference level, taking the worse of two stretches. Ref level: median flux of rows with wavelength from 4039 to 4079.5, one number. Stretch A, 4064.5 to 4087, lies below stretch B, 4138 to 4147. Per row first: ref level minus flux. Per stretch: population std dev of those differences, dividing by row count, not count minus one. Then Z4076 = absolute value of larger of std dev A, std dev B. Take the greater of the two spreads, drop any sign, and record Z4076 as 3.9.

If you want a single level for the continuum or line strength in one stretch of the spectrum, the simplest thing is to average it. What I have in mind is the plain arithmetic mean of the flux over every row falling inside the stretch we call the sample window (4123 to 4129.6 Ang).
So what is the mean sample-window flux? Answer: 42.6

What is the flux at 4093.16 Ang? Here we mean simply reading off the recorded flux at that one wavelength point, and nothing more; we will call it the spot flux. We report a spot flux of 42.4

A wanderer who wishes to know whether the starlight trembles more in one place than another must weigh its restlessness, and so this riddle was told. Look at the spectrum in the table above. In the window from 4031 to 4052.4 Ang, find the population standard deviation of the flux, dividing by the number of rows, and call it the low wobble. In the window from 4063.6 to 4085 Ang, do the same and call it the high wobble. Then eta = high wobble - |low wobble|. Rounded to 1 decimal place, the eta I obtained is -1.5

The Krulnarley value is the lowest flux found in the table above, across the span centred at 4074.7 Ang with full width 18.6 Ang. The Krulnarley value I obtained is 32.9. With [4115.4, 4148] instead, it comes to 35.9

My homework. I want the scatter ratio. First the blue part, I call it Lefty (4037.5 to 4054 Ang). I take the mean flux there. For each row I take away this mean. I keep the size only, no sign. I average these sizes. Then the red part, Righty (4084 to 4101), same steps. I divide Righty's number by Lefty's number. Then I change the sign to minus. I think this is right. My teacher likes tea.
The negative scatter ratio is -0.99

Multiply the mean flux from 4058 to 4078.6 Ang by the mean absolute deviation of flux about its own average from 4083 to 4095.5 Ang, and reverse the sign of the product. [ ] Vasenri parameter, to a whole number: -98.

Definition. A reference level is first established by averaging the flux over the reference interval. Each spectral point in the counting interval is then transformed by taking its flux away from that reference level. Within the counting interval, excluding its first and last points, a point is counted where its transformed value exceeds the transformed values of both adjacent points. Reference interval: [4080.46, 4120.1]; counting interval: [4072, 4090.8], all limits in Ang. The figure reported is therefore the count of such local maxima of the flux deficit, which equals 7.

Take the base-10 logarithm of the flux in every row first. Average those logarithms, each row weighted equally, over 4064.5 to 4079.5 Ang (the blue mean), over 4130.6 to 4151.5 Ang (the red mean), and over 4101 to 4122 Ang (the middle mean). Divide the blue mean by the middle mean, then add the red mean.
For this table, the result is 2.66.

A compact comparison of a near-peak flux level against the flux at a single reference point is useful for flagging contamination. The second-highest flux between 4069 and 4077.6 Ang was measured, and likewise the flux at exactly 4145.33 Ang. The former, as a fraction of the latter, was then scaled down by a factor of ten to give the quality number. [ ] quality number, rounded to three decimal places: 0.098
